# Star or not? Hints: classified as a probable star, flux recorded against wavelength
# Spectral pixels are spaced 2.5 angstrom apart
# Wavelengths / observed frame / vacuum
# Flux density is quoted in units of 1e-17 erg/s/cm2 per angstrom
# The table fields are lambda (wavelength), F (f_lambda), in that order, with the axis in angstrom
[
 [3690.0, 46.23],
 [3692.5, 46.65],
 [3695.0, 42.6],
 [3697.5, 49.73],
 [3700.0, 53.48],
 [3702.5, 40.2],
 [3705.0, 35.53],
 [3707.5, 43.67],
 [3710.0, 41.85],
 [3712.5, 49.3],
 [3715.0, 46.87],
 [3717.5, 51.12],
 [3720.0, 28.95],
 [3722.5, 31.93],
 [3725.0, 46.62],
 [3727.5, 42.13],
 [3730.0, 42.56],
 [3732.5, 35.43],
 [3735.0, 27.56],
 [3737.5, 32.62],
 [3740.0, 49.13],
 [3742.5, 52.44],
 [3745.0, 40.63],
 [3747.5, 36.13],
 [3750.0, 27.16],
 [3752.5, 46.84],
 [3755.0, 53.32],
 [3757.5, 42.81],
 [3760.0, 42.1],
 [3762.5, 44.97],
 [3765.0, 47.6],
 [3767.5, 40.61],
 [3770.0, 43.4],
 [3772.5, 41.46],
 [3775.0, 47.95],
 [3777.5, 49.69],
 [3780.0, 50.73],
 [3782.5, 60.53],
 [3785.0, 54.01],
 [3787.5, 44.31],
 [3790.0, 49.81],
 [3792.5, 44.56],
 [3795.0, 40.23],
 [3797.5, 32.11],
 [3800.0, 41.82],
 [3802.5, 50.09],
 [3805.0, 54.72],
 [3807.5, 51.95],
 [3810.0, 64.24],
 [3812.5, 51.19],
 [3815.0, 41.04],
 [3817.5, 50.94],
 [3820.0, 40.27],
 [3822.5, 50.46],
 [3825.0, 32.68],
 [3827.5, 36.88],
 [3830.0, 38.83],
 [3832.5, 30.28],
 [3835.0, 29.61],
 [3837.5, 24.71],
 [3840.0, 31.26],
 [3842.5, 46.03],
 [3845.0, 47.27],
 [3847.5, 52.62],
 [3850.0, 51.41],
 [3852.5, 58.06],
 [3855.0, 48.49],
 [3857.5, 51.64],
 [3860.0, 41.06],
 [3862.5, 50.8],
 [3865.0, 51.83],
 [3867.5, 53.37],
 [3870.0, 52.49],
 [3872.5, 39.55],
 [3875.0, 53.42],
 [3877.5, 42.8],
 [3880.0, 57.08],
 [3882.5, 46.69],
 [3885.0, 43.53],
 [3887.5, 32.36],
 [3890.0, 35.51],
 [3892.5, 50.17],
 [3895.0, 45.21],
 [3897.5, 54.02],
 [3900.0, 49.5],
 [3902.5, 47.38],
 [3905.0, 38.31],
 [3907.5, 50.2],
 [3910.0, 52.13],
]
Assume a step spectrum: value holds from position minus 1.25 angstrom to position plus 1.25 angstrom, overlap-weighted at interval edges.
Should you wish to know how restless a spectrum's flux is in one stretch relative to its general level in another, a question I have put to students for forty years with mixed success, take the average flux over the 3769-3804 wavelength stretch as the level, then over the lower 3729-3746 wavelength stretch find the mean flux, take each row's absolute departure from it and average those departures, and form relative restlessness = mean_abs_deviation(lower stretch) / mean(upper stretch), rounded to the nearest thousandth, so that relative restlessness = 0.151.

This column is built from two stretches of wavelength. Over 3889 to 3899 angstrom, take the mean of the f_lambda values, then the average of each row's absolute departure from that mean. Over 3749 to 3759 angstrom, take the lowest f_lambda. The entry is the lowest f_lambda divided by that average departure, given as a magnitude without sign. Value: 4.6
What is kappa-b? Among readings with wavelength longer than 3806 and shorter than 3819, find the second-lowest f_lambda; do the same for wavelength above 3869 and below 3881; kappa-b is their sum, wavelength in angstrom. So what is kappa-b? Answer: 94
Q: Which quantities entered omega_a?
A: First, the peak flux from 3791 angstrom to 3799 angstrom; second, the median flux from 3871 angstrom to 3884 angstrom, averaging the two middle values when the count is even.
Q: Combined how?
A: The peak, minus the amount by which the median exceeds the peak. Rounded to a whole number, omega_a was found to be 42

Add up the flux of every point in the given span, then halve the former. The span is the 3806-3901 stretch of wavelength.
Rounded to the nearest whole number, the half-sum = 865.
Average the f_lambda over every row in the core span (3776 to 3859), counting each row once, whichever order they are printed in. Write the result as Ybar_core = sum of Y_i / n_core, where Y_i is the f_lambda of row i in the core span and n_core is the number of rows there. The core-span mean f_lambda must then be 45.5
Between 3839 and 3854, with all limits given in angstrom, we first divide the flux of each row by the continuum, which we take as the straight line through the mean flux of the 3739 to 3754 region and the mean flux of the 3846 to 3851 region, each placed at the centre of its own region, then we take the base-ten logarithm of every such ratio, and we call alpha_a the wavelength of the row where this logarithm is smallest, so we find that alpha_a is 3840.0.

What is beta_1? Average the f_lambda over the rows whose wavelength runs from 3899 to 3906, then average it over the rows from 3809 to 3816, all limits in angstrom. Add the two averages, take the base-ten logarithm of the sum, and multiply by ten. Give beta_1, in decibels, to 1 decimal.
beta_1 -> 19.9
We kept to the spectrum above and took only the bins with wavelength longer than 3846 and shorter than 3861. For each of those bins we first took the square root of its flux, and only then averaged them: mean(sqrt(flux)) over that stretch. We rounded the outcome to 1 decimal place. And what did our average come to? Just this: 7.1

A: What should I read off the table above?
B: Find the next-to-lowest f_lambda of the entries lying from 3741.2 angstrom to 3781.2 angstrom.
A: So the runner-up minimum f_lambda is 36.13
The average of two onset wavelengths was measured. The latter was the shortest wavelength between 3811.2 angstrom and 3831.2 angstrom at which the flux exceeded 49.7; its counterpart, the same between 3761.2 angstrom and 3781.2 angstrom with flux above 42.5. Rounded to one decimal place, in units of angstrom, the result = 3787.5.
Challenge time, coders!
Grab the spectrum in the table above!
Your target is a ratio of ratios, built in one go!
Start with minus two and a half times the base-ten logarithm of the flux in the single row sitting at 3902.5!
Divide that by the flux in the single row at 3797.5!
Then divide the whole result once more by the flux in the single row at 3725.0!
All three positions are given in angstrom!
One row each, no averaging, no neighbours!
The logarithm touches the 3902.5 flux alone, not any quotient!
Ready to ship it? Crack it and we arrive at -0.0028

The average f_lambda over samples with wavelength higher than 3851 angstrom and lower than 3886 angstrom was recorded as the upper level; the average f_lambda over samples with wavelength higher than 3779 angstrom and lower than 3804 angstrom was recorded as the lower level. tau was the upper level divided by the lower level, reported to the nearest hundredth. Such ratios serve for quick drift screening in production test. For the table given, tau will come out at 1.05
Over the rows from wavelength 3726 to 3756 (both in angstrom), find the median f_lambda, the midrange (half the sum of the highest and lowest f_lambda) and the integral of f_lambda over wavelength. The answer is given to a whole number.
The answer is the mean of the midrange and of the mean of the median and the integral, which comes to 334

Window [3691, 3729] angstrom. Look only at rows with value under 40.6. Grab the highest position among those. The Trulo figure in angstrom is 3722.5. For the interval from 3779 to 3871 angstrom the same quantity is 3840.0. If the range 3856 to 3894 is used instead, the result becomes 3890.0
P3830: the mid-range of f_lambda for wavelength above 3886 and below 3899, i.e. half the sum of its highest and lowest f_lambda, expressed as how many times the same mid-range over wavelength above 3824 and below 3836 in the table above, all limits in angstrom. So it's 1.26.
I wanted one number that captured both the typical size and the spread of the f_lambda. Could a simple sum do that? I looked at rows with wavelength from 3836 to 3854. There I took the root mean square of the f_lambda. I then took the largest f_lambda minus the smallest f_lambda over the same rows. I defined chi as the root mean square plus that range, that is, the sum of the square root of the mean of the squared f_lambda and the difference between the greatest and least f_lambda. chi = 79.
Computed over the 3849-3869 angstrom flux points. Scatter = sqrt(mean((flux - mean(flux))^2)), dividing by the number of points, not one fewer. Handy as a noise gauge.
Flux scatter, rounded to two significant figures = 4.5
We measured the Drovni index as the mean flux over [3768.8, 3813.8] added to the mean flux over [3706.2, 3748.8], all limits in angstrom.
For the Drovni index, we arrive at 90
